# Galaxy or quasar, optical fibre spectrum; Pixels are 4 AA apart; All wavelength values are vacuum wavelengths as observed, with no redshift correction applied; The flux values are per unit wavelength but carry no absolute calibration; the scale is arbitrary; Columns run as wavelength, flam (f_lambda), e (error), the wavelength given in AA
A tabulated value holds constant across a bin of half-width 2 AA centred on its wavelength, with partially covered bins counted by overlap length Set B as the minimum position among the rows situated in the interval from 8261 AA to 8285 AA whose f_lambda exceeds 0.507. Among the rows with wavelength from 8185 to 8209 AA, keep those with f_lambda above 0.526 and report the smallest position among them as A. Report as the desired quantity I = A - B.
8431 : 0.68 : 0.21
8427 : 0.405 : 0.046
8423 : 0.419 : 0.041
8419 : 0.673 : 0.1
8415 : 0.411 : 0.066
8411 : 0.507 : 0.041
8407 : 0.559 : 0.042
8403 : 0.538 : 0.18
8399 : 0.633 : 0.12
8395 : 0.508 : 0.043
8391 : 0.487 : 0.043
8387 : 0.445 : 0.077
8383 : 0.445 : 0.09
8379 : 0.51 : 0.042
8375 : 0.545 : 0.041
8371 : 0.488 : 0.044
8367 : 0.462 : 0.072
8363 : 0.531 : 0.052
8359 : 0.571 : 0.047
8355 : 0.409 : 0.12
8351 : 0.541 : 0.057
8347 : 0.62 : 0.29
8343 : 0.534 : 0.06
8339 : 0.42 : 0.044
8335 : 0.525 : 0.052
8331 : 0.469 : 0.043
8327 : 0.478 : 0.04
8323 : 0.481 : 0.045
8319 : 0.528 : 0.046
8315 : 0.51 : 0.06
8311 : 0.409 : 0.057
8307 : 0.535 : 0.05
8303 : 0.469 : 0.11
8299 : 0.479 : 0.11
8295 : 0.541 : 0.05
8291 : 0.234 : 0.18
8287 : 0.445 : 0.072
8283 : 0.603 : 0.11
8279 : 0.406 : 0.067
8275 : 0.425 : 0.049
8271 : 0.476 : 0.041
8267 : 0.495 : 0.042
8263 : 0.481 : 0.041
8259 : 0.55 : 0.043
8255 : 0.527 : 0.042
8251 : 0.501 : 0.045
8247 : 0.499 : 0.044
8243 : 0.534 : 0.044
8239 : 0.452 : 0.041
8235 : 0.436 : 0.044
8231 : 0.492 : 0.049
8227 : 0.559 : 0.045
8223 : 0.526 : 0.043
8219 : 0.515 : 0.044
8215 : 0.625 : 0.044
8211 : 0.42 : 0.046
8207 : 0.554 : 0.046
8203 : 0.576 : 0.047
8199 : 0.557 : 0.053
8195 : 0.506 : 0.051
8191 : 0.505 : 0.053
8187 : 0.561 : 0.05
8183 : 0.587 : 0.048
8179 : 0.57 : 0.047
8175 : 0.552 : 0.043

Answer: -96 AA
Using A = 8187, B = 8283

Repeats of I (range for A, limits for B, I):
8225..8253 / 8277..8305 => -56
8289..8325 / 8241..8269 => 52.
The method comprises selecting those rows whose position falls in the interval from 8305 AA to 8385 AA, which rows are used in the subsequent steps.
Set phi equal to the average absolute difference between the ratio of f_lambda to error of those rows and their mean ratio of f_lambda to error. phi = 2.3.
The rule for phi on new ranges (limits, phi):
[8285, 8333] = 2.9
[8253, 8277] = 0.9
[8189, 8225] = 1.3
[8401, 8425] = 3.3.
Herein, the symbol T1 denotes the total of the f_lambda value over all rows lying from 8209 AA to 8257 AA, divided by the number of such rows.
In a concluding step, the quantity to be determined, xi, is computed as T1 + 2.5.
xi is 3.01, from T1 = 0.507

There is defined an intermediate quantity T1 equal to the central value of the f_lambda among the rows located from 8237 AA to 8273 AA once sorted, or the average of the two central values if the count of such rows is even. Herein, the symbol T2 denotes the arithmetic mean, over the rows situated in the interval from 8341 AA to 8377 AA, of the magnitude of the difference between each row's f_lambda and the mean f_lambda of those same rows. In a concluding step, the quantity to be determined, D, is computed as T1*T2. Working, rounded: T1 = 0.499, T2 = 0.046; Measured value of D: 0.023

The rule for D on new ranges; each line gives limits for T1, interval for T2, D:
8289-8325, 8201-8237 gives 0.024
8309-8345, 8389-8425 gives 0.032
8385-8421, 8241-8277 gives 0.013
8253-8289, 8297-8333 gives 0.013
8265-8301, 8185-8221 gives 0.021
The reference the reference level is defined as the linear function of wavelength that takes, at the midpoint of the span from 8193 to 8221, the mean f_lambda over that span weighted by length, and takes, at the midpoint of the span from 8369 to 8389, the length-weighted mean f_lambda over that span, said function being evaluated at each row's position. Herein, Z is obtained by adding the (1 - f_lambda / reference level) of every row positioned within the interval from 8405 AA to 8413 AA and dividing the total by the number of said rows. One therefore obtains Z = -0.12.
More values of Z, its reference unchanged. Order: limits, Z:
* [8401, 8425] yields -0.09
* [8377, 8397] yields 0.01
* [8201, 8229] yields -0.01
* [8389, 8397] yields -0.03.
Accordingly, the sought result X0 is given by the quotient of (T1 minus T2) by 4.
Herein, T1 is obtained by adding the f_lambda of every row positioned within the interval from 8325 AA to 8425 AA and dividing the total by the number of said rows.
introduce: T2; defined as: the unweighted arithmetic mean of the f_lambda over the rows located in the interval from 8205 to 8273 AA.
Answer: 0.000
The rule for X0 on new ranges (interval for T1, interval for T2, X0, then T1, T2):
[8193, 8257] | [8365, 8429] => 0.004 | 0.52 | 0.502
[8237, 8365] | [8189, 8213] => -0.007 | 0.49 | 0.520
